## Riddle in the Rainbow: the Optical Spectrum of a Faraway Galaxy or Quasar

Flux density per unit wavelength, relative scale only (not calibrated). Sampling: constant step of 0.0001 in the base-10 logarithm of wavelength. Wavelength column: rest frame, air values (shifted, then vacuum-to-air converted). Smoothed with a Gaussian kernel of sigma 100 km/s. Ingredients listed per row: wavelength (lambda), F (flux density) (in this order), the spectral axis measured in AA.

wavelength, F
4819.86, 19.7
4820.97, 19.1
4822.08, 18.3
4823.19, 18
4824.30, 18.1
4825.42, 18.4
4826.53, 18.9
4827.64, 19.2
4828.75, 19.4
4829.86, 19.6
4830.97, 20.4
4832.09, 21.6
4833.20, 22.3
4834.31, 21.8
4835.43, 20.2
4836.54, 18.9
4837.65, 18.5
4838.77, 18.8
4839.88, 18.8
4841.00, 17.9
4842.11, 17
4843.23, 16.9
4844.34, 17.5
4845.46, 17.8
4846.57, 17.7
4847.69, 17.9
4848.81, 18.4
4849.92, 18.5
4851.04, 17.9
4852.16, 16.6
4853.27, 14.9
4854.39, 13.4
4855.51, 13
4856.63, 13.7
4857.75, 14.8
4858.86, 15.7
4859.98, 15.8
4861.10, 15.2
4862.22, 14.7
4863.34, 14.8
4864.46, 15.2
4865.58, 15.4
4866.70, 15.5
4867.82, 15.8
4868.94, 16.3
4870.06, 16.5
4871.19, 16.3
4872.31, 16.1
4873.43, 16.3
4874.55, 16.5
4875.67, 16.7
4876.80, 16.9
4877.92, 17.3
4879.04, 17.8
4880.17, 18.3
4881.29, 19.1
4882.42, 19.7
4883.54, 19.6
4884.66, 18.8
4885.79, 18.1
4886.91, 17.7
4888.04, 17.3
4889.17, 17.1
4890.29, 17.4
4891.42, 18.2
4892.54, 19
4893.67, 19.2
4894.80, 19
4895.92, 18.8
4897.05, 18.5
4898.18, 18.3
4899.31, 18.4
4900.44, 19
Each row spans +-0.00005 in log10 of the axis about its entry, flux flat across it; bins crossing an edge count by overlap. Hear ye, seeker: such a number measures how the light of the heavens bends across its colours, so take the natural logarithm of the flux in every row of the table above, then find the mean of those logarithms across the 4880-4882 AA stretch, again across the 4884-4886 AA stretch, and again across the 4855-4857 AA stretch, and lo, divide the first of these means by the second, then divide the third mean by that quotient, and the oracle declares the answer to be 2.58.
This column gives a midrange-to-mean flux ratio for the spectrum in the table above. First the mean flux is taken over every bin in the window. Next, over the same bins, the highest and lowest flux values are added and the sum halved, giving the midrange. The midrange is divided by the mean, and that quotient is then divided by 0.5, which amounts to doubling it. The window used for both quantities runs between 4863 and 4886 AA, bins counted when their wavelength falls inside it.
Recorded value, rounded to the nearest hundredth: 2.03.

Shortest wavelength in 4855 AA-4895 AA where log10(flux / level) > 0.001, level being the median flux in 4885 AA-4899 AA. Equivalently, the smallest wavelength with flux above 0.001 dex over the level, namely 4880.17 AA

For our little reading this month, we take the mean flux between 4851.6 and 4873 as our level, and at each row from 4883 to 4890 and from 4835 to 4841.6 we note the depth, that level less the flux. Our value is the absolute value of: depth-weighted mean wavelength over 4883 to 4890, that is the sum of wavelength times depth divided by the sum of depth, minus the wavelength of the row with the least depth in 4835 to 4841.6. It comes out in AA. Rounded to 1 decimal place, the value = 50.3 AA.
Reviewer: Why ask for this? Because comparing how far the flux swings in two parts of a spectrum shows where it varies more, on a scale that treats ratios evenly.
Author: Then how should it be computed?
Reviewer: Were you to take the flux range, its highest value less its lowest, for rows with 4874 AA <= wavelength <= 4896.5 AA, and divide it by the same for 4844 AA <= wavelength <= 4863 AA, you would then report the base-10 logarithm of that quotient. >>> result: -0.2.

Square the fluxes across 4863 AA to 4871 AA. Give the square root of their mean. 15.7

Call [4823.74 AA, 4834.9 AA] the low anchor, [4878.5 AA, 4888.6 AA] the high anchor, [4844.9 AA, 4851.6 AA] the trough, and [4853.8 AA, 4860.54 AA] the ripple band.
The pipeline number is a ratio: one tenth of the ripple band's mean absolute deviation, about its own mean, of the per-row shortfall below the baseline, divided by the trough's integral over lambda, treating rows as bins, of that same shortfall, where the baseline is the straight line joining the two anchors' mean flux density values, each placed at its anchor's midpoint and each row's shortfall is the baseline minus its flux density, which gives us 0.011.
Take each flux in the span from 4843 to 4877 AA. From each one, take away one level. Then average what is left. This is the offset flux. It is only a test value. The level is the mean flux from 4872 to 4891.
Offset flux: -1.6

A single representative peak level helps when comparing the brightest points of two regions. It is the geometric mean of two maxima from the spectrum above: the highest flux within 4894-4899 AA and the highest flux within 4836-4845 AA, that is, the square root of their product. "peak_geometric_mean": 18.9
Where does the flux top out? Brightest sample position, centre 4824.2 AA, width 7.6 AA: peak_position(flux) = 4827.64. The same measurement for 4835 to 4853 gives 4835.43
